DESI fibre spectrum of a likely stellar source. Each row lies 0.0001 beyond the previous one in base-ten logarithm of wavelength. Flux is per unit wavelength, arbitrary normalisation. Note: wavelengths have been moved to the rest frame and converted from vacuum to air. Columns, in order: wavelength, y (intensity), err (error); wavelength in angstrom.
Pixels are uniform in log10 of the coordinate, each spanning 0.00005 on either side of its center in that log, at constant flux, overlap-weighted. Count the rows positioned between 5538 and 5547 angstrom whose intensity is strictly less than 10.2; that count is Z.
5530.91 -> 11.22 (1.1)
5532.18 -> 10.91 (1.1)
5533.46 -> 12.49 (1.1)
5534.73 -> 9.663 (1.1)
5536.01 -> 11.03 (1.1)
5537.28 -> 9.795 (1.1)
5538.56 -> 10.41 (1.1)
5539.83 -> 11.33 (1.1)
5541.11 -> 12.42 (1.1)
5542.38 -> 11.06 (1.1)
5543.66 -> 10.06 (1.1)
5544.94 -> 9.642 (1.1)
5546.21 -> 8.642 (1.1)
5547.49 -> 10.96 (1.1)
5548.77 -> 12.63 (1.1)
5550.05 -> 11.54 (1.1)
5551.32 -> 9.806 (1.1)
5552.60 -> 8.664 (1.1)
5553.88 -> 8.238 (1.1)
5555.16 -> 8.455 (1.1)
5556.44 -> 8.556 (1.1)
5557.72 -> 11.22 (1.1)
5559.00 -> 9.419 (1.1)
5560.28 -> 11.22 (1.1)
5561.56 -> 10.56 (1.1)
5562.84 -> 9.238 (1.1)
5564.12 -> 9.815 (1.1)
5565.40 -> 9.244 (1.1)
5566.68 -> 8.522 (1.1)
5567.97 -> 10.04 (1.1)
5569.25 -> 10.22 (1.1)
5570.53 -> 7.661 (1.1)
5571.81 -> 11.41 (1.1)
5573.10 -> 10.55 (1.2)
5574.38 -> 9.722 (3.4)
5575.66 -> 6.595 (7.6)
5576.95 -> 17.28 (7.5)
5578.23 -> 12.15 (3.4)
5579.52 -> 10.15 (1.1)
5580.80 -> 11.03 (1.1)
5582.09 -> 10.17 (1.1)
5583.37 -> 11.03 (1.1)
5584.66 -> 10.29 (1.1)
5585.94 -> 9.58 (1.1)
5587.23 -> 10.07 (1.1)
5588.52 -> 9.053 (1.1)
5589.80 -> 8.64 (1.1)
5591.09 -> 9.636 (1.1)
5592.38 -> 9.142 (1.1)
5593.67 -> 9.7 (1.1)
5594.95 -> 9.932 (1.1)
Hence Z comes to 3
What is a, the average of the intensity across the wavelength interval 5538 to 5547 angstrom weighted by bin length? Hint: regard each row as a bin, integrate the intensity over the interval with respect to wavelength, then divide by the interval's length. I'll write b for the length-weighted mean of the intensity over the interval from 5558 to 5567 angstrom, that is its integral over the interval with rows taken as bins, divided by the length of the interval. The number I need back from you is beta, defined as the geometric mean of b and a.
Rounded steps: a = 10.5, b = 9.8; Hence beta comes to 10.2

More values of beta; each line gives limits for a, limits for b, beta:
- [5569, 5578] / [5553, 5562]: 10.1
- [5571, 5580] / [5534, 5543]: 11.0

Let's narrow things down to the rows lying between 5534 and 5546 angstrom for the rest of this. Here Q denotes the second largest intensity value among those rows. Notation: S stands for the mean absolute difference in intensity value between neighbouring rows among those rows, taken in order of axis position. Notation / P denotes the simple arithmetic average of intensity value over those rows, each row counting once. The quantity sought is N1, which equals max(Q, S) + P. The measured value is 21.9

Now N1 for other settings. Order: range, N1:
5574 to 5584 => 23.2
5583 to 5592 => 20.0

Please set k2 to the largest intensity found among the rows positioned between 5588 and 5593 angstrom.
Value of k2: 9.636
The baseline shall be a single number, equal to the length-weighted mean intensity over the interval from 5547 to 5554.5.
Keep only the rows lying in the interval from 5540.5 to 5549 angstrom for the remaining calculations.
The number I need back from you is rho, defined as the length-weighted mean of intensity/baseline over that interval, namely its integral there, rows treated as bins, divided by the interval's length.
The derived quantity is 1.04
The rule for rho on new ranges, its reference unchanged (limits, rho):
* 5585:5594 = 0.91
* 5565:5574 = 0.94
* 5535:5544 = 1.05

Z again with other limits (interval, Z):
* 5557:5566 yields 4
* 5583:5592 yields 5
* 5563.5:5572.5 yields 5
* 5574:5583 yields 4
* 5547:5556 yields 4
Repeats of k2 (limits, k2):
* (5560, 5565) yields 11.22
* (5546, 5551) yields 12.63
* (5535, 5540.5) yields 11.33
